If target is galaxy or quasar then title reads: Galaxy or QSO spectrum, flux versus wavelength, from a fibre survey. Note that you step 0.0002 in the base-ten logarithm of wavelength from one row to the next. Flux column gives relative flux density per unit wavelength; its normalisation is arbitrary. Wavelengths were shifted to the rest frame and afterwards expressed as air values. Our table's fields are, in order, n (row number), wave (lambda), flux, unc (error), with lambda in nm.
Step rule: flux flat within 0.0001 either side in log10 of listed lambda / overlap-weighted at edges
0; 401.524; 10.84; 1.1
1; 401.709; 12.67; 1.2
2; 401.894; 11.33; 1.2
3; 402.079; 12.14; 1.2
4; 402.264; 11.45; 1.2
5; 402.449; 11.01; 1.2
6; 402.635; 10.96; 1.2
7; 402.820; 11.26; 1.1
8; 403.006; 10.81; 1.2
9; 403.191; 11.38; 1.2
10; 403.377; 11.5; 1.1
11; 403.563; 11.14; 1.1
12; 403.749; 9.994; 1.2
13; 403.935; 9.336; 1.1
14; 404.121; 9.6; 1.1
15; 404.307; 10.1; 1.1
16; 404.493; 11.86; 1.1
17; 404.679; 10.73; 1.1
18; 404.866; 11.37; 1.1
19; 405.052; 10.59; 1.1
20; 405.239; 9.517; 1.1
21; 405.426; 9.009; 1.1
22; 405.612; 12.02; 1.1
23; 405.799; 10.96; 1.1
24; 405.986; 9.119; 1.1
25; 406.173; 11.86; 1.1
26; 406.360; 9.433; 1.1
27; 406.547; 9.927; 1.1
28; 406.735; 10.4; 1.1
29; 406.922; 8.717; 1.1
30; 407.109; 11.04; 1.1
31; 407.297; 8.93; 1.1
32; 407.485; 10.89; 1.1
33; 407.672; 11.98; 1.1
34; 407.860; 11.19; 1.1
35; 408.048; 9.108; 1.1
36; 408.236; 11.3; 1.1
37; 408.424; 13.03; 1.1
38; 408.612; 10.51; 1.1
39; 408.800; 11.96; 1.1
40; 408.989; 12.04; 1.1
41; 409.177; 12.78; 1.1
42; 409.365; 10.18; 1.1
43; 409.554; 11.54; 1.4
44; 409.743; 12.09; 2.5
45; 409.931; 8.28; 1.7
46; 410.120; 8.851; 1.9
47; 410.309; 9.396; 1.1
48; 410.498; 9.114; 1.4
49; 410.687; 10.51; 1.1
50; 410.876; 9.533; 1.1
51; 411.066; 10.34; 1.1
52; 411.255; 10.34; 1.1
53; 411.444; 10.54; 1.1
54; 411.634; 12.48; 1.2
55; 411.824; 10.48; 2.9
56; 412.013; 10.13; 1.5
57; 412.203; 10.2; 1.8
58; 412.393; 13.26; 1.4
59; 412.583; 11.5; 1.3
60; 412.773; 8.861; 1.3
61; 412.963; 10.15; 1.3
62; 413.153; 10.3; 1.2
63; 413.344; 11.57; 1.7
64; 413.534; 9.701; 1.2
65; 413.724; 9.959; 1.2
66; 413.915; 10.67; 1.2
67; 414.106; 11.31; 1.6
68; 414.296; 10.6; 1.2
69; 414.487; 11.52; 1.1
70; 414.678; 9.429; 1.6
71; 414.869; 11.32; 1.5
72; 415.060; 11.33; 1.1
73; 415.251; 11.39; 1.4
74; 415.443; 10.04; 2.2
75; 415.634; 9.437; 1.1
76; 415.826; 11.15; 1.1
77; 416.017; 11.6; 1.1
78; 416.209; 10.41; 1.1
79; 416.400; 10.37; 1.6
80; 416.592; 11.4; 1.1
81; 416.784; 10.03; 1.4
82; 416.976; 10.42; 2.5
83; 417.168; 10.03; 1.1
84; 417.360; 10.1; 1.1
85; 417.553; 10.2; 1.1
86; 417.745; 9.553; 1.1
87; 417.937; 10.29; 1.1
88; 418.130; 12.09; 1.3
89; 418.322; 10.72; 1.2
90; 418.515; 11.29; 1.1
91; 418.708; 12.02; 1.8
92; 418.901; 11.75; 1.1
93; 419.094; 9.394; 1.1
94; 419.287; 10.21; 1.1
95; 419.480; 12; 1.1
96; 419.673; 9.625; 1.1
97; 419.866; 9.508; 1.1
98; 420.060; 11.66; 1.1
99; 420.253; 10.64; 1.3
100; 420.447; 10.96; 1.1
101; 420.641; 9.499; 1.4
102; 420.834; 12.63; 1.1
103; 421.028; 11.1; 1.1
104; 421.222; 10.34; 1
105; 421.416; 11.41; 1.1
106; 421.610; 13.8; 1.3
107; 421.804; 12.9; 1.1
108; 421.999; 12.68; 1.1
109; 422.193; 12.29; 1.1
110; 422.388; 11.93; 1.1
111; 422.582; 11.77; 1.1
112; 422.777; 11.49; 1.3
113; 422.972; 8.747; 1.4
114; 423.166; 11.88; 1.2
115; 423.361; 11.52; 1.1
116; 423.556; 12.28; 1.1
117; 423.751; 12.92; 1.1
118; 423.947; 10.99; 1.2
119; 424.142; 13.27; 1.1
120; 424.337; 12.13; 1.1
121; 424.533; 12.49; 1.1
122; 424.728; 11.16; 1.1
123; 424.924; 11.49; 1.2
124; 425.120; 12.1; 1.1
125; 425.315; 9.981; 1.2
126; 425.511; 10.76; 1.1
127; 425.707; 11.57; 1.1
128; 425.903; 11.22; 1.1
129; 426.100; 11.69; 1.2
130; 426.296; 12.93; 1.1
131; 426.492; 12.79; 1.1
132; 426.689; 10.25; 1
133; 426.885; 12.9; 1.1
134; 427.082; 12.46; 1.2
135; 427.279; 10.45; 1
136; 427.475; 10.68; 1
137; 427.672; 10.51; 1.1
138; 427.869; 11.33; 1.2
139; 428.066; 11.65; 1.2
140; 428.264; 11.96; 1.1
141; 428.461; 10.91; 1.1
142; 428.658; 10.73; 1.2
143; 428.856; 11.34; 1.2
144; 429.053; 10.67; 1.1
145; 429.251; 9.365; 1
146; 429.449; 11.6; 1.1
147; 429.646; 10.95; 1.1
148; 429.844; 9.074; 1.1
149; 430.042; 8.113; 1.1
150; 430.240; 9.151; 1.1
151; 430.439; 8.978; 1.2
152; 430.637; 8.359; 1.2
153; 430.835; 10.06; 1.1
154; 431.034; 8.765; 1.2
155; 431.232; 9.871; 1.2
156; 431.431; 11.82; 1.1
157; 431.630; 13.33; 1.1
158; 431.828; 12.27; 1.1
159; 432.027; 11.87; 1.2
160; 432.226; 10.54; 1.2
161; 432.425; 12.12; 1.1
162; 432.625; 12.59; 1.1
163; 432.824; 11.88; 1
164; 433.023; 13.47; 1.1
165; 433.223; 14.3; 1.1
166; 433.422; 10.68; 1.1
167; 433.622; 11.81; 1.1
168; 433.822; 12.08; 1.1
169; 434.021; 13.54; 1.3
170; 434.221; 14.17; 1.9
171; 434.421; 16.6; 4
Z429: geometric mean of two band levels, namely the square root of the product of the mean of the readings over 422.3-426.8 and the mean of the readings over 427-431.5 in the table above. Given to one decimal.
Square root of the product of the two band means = 11.0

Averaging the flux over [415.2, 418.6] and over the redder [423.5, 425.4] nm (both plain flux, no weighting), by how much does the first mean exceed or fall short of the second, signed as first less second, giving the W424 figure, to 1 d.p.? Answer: -1.3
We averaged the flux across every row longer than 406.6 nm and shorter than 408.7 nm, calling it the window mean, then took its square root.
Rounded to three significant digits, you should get 3.26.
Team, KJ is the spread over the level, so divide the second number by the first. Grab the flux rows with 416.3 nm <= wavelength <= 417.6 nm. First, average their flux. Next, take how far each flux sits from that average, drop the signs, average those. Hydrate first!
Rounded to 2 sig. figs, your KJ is 0.030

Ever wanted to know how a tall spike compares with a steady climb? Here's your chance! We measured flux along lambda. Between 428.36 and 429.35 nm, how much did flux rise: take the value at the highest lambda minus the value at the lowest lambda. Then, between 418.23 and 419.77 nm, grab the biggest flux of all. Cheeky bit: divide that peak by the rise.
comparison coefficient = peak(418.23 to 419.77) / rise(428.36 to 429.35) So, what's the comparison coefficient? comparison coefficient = -7.8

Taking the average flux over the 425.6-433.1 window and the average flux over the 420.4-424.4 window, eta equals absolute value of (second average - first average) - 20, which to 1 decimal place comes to -19.3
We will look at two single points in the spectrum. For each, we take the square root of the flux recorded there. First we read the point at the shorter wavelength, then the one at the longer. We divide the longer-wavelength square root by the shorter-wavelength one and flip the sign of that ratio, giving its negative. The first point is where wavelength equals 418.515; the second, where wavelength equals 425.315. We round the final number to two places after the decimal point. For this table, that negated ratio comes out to -0.94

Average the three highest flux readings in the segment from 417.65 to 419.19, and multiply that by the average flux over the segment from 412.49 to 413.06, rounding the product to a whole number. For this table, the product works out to 122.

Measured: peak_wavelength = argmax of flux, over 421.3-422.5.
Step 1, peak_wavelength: 421.610 nm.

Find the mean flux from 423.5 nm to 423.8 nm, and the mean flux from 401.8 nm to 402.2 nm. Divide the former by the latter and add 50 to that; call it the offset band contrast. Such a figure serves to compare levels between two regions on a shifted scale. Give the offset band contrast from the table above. 51.07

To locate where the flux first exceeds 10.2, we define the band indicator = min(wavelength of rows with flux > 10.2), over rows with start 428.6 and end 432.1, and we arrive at 428.658 nm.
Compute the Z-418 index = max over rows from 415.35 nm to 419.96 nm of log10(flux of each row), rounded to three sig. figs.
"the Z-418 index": 1.08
